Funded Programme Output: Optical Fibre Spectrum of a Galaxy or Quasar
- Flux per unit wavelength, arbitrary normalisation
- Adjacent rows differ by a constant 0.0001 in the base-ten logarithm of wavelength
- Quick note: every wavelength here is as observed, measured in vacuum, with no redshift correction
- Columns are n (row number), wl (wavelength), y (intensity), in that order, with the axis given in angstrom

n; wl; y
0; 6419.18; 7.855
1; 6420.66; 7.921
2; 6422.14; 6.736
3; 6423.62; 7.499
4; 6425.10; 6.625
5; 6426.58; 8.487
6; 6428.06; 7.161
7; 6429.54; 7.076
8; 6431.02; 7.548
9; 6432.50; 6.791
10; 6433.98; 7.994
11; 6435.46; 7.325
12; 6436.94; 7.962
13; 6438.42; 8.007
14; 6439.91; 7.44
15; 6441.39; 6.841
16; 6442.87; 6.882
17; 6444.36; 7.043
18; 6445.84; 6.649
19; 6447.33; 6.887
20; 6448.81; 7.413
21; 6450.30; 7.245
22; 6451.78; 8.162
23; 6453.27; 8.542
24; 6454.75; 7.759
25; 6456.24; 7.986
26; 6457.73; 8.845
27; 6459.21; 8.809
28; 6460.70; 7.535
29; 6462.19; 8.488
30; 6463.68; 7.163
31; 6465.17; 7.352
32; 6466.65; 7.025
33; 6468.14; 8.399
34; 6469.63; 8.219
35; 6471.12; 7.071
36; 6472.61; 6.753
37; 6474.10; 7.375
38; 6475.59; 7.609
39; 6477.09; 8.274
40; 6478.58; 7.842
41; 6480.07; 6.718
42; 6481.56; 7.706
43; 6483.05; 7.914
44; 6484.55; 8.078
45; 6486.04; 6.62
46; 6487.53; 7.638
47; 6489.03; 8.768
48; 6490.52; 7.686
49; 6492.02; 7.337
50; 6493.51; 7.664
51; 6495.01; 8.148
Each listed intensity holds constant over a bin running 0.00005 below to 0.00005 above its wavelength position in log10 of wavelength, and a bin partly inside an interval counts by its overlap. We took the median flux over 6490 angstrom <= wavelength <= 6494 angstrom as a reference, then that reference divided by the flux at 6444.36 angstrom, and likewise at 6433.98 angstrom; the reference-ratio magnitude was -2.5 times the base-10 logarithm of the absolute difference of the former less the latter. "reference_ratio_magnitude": 2.2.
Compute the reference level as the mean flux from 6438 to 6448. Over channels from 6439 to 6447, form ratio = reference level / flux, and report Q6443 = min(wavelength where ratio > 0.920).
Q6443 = 6439.91 angstrom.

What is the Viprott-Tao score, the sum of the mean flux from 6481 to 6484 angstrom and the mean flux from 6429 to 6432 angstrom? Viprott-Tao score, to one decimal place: 15.1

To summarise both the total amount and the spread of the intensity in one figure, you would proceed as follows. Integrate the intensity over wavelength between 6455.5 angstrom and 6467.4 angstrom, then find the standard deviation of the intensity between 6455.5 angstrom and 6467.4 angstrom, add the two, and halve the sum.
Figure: 47.4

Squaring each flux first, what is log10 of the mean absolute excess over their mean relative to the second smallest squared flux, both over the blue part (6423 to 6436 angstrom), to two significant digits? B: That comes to -0.85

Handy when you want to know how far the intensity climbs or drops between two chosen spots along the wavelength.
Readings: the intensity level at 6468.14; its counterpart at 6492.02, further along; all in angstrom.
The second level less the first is -1.1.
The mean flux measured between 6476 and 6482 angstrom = 7.63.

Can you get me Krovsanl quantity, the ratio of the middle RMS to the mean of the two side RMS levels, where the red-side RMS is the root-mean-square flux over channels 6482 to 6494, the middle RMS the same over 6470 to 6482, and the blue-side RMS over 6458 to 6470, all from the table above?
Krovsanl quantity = 0.95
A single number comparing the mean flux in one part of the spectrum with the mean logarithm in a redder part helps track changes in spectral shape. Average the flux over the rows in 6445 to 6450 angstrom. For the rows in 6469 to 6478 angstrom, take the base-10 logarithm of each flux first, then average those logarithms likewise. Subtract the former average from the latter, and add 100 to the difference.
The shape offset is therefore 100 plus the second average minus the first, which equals 93.9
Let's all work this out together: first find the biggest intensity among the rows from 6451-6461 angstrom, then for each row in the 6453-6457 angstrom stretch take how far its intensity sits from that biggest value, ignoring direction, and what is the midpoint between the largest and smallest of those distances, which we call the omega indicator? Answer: 0.69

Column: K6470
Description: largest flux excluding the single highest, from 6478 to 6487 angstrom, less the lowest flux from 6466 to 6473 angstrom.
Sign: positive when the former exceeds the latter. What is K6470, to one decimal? 1.2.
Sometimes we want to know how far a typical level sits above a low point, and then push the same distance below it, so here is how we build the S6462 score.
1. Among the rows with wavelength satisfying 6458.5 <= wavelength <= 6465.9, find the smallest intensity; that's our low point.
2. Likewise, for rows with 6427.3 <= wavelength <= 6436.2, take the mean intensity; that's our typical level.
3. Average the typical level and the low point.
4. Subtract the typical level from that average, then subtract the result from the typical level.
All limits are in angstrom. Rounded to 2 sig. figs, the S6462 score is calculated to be 7.4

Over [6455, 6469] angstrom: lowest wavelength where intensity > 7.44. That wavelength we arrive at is 6456.24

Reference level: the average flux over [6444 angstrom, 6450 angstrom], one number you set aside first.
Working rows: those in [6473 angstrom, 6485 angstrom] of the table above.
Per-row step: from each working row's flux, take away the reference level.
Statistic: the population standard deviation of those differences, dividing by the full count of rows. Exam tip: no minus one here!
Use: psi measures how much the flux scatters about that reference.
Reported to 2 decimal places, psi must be 0.45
